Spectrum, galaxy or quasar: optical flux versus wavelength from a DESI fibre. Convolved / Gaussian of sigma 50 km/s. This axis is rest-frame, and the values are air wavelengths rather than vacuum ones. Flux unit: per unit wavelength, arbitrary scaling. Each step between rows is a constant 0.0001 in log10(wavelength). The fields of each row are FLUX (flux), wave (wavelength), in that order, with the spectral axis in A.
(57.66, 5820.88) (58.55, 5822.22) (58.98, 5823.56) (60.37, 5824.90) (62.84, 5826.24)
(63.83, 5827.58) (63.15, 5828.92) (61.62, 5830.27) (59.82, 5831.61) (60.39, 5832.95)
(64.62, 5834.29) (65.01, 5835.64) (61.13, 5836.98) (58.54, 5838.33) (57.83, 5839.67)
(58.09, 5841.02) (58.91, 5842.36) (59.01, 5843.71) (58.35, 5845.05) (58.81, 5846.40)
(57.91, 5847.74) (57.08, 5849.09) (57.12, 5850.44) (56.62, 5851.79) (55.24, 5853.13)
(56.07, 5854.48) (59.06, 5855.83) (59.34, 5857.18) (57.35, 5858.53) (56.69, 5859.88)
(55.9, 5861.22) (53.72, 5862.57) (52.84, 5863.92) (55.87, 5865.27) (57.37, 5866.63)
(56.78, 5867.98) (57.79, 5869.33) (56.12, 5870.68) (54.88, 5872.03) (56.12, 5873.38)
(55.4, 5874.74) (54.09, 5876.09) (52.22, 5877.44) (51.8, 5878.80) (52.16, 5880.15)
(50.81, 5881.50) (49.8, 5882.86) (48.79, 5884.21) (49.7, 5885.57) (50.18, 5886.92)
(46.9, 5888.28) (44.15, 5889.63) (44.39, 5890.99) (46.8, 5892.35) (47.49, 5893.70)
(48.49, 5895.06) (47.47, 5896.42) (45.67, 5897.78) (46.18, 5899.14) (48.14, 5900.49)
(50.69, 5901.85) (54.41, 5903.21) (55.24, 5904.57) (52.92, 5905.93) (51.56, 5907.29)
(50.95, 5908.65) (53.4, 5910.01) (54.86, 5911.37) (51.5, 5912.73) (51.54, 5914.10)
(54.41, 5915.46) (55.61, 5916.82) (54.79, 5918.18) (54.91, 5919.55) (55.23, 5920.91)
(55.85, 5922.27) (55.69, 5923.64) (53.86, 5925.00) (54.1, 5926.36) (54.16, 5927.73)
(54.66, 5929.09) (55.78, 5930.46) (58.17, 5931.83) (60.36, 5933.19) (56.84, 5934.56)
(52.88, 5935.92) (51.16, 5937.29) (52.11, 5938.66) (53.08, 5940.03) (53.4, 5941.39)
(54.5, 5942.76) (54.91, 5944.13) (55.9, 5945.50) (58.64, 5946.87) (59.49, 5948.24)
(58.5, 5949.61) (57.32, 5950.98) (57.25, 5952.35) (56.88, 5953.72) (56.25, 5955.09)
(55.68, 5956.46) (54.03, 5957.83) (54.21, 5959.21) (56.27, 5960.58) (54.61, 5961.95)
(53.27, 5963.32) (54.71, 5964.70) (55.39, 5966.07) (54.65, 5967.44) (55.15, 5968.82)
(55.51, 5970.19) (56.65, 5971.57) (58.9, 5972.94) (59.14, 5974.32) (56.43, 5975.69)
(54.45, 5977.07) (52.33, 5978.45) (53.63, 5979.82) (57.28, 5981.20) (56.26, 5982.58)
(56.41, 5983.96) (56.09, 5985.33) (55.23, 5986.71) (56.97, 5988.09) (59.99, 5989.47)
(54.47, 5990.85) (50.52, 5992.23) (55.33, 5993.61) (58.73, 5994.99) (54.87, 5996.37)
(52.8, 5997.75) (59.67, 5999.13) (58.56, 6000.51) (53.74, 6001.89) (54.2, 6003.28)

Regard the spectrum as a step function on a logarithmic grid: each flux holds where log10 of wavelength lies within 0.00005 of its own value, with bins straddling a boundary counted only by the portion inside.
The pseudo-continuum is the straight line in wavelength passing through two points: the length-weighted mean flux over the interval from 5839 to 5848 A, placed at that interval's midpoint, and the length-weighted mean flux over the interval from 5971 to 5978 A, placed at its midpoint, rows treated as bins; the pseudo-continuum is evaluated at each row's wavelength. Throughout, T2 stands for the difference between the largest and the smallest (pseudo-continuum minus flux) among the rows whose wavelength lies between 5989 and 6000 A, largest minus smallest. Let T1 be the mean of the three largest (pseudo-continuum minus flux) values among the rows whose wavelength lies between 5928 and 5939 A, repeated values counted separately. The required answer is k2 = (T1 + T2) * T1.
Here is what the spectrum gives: 79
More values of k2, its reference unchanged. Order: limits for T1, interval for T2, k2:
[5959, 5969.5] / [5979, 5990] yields 29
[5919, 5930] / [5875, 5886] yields 30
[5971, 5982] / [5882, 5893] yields 32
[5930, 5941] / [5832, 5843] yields 66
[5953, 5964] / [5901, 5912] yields 26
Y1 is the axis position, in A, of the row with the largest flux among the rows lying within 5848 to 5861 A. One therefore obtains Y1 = 5857.18 A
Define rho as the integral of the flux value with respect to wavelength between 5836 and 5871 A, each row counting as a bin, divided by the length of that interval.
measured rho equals 57.4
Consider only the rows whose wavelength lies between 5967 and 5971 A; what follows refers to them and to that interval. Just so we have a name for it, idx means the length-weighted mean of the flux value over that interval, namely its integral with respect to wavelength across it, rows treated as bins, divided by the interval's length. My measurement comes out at 55.1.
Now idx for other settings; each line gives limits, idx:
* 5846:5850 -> 57.8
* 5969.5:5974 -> 57.2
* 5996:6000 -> 56.0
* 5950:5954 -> 57.3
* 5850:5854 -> 56.3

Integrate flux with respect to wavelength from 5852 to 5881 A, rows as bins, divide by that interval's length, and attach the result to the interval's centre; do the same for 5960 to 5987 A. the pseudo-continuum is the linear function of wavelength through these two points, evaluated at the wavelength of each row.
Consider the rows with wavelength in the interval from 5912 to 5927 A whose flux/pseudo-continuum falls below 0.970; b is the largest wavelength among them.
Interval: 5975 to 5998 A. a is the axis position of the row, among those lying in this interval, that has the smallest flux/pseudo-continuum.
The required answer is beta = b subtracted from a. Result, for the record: 67.2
